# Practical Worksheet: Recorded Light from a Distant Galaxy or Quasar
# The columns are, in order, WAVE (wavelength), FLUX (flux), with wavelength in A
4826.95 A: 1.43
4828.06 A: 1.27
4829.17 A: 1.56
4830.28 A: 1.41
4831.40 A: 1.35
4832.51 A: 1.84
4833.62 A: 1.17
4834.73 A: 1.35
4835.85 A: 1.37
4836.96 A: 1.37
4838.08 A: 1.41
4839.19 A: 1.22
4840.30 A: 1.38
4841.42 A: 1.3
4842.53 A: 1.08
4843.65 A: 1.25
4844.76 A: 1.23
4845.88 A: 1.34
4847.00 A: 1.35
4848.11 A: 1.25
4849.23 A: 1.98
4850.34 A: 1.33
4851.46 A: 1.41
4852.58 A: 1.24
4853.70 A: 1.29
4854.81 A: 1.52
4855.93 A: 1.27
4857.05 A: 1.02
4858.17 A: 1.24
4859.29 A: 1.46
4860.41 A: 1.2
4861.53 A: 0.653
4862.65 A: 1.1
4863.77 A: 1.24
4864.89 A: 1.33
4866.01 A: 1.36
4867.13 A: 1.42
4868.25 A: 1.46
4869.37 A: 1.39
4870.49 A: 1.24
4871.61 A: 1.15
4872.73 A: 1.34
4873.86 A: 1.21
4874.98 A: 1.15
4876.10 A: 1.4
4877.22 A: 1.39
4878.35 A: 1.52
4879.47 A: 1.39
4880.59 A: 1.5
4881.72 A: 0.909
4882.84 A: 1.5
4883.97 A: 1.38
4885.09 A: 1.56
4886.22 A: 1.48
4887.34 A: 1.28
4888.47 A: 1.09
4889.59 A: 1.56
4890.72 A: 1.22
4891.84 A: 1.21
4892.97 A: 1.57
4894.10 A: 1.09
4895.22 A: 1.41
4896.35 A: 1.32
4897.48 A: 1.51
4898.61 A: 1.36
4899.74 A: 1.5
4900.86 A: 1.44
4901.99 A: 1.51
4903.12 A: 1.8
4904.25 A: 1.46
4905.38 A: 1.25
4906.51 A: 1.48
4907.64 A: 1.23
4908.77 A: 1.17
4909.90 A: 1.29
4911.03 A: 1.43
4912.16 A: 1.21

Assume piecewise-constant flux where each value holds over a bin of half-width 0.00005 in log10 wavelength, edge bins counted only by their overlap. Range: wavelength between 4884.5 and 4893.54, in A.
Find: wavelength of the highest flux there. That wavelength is 4892.97 A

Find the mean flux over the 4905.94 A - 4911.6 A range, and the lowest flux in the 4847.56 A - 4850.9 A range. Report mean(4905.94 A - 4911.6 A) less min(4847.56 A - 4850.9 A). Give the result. 0.07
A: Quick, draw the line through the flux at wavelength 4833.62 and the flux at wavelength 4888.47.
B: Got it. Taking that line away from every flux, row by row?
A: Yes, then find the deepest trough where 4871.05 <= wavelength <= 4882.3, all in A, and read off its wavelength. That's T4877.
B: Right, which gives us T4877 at 4881.72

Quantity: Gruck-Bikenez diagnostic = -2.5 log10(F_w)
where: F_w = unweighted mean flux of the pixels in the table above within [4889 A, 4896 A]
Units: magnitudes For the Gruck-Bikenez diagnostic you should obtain -0.32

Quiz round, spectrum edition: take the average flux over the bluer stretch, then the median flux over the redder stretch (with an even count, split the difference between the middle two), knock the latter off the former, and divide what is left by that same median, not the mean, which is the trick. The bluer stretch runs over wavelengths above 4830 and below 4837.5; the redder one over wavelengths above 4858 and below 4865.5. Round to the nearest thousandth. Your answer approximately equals 0.136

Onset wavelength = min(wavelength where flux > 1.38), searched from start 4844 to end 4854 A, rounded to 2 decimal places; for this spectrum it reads 4849.23 A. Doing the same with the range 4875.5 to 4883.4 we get 4876.10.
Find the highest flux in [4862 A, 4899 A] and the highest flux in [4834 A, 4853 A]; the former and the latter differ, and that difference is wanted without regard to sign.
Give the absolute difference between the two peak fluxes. 0.41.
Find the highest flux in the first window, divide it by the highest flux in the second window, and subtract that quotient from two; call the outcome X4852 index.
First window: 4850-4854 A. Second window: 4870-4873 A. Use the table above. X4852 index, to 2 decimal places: 0.95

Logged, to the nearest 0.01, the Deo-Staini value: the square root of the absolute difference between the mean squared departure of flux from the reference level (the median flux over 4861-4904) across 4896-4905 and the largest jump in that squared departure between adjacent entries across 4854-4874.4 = 0.69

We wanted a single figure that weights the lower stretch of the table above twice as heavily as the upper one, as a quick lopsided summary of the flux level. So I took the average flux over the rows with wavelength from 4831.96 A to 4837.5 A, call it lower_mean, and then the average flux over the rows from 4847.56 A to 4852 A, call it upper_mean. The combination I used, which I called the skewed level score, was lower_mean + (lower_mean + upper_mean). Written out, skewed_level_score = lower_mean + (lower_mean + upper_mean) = 4.33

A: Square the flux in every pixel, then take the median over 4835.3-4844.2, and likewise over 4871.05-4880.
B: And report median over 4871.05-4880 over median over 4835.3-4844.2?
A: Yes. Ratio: 1.05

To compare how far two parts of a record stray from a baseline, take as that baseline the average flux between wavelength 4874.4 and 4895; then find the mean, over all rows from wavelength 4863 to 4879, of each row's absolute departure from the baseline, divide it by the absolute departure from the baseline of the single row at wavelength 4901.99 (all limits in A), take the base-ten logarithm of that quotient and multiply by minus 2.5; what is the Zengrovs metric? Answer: 0.6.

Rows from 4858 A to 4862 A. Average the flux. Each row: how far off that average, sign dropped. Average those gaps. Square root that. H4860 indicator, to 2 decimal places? 0.49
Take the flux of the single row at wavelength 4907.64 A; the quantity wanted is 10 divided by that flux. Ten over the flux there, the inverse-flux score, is 8.1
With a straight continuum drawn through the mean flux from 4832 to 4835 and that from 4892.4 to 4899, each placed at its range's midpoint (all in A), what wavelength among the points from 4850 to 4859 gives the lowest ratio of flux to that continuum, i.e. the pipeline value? 4857.05 A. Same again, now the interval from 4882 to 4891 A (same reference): 4888.47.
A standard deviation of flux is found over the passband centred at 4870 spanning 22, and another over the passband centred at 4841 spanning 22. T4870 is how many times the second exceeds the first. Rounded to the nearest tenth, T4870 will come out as 1.1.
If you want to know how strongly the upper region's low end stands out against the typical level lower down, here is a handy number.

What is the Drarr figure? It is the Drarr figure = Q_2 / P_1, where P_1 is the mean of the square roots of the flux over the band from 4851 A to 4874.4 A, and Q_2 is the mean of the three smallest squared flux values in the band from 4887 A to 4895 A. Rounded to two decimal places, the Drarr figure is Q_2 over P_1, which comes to 1.14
